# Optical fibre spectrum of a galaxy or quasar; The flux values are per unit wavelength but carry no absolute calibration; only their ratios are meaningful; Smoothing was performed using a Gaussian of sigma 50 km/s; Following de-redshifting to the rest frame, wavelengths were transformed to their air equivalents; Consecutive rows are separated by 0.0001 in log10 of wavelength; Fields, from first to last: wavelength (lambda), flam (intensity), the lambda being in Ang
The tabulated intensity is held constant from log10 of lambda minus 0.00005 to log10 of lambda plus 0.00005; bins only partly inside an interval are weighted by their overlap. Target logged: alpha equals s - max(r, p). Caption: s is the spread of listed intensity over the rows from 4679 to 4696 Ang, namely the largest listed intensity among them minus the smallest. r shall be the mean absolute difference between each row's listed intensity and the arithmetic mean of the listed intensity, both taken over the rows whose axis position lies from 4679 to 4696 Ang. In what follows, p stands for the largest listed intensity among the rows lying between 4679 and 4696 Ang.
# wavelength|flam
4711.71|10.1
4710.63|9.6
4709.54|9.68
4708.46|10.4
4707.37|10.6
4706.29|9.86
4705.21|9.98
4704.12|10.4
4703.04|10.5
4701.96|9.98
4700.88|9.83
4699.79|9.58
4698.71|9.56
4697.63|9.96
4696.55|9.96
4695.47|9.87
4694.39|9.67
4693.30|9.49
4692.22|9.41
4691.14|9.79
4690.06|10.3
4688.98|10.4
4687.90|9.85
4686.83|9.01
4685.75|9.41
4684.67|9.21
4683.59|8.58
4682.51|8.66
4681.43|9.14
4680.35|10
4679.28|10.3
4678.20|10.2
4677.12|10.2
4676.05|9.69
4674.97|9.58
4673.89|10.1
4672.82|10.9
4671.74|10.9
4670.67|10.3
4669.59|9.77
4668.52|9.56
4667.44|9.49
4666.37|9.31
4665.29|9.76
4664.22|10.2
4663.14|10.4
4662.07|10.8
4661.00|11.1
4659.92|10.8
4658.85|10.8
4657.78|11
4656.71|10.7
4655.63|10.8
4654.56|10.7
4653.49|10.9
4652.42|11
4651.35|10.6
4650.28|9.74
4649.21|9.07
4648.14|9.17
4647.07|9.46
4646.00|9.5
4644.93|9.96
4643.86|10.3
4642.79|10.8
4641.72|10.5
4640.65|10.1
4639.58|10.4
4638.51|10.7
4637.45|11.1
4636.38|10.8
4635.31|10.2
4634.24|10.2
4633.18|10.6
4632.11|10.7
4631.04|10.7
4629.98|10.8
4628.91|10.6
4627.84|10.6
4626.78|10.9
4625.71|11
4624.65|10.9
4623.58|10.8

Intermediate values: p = 10.4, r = 0.45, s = 1.82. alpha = -8.6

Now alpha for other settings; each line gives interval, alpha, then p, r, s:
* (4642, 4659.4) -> -9.1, 11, 0.60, 1.93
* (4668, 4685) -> -8.6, 10.9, 0.54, 2.32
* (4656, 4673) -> -9.3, 11.1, 0.52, 1.79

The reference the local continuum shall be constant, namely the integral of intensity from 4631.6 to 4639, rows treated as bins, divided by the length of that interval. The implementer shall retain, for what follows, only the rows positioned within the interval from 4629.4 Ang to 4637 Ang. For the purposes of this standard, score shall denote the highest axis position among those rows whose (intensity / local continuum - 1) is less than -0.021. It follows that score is 4635.31 Ang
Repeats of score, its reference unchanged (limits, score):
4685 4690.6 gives 4690.06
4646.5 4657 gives 4650.28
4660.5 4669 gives 4668.52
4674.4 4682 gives 4681.43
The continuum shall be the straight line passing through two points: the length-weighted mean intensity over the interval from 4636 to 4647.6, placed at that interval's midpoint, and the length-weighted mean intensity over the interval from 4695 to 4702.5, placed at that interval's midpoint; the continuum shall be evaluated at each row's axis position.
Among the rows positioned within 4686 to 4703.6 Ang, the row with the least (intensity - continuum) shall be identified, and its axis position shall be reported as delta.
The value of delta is 4686.83 Ang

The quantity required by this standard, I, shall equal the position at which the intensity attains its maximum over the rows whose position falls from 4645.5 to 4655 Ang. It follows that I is 4652.42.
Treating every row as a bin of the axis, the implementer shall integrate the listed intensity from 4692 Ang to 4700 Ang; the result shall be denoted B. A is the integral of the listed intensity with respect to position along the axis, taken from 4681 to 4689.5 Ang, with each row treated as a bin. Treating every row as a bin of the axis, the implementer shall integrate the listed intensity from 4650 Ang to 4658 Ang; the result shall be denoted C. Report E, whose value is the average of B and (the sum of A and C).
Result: 121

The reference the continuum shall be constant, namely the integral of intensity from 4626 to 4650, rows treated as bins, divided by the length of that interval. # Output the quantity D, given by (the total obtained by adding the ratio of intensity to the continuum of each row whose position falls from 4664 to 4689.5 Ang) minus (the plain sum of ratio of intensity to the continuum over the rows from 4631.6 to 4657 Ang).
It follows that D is -1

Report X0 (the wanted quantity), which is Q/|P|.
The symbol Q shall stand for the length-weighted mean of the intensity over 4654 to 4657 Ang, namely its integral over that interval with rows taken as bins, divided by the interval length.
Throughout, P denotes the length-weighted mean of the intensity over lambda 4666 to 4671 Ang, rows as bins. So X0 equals 1.11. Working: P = 9.7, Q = 10.7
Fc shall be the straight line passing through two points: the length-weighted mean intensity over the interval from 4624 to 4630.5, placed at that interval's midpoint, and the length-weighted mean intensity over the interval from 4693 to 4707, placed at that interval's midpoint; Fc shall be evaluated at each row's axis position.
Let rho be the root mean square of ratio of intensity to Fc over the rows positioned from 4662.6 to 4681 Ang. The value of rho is 0.98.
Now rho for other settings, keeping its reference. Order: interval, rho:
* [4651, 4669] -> 1.01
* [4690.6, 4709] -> 1.00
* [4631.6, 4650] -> 0.96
